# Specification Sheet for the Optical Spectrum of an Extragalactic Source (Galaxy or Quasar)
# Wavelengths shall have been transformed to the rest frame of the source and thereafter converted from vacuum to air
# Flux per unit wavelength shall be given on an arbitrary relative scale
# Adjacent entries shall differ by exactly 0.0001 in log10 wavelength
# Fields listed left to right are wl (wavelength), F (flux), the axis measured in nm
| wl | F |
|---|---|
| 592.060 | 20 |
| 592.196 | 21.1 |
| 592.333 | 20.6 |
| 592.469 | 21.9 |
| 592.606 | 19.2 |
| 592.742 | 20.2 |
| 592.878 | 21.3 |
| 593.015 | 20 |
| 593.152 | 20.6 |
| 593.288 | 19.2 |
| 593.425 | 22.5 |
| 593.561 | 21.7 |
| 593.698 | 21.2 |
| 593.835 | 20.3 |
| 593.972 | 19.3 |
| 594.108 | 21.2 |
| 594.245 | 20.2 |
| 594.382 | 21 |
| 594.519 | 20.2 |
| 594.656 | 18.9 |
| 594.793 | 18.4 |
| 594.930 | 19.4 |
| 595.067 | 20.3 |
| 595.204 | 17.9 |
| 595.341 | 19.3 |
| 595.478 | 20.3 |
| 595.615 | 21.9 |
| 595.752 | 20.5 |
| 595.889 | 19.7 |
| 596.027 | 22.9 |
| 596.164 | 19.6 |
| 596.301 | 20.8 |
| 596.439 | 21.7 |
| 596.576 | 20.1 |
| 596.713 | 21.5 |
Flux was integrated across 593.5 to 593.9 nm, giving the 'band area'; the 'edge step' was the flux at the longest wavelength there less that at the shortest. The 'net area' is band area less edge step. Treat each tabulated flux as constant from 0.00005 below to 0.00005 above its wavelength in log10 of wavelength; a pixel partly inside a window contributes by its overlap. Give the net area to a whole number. 10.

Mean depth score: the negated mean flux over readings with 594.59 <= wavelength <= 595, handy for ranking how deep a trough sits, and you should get -18.9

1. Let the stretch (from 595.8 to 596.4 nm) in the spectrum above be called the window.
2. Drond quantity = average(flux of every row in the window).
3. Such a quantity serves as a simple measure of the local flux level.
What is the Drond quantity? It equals 20.8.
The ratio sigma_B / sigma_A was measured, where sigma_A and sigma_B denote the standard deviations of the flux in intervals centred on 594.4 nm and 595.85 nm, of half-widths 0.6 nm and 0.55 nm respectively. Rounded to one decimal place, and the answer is 1.3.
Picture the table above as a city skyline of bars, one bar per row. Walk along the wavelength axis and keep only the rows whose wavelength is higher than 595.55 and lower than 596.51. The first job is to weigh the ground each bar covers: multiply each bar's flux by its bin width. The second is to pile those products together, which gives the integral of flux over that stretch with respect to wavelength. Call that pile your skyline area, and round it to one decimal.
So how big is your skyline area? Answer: 20.2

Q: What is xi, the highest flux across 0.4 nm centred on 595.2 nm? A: 20.3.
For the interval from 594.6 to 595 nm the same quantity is 19.4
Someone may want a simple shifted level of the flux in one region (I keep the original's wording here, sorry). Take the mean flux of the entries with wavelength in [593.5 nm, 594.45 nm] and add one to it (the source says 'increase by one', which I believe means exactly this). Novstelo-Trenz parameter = 21.7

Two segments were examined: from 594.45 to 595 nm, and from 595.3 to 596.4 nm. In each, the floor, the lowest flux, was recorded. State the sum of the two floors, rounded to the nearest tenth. 37.7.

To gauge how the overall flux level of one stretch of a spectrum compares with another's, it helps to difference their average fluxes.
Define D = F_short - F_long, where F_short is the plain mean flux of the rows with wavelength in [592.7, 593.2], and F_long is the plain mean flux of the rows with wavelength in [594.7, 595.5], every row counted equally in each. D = 1.3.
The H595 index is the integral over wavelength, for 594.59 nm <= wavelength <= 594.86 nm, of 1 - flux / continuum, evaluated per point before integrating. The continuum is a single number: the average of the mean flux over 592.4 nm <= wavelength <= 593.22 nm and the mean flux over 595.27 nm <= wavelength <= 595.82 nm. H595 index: 0.025 nm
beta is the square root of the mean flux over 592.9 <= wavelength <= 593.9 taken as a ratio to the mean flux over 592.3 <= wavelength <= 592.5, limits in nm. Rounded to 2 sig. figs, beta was 0.99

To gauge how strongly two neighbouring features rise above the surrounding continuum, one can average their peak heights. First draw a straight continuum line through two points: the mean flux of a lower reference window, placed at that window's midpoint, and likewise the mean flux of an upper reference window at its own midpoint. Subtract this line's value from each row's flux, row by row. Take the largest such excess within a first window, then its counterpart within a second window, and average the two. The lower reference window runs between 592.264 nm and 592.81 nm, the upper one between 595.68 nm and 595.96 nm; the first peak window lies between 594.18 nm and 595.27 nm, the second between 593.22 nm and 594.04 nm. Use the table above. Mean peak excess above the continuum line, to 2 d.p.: 1.43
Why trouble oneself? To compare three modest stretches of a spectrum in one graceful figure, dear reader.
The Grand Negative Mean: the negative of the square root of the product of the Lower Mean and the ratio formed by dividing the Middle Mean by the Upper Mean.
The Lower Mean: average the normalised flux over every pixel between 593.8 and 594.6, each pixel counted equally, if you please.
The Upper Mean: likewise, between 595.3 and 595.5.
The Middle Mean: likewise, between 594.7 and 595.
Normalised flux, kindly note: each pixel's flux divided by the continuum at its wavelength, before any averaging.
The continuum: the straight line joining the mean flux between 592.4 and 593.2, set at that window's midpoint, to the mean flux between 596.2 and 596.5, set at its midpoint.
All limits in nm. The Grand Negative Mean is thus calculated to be -0.97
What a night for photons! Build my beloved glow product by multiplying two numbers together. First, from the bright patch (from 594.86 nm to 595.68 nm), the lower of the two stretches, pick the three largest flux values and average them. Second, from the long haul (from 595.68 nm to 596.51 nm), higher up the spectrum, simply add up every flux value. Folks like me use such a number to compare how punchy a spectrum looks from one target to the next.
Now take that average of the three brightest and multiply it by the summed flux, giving 2608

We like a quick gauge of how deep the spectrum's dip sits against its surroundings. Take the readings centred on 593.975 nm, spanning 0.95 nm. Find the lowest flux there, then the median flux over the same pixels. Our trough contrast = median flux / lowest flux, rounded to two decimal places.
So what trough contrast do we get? 1.09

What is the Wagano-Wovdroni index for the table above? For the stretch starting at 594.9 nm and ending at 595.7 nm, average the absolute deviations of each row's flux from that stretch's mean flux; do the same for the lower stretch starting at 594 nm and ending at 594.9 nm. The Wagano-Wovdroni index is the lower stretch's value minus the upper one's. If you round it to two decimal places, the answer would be -0.09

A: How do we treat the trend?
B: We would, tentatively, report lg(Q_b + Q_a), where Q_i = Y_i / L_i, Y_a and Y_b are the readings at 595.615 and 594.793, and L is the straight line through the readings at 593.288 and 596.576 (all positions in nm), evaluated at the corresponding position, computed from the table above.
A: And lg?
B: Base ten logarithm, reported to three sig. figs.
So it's 0.310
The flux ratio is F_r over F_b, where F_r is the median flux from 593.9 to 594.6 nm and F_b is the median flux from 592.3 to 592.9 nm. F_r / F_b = 0.98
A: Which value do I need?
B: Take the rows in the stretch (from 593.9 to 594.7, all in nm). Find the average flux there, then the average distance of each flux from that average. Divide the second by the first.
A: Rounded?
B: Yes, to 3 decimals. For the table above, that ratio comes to 0.034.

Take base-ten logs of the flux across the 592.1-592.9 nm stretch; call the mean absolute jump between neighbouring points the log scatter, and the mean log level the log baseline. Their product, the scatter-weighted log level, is 0.0366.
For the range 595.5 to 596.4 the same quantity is 0.0540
